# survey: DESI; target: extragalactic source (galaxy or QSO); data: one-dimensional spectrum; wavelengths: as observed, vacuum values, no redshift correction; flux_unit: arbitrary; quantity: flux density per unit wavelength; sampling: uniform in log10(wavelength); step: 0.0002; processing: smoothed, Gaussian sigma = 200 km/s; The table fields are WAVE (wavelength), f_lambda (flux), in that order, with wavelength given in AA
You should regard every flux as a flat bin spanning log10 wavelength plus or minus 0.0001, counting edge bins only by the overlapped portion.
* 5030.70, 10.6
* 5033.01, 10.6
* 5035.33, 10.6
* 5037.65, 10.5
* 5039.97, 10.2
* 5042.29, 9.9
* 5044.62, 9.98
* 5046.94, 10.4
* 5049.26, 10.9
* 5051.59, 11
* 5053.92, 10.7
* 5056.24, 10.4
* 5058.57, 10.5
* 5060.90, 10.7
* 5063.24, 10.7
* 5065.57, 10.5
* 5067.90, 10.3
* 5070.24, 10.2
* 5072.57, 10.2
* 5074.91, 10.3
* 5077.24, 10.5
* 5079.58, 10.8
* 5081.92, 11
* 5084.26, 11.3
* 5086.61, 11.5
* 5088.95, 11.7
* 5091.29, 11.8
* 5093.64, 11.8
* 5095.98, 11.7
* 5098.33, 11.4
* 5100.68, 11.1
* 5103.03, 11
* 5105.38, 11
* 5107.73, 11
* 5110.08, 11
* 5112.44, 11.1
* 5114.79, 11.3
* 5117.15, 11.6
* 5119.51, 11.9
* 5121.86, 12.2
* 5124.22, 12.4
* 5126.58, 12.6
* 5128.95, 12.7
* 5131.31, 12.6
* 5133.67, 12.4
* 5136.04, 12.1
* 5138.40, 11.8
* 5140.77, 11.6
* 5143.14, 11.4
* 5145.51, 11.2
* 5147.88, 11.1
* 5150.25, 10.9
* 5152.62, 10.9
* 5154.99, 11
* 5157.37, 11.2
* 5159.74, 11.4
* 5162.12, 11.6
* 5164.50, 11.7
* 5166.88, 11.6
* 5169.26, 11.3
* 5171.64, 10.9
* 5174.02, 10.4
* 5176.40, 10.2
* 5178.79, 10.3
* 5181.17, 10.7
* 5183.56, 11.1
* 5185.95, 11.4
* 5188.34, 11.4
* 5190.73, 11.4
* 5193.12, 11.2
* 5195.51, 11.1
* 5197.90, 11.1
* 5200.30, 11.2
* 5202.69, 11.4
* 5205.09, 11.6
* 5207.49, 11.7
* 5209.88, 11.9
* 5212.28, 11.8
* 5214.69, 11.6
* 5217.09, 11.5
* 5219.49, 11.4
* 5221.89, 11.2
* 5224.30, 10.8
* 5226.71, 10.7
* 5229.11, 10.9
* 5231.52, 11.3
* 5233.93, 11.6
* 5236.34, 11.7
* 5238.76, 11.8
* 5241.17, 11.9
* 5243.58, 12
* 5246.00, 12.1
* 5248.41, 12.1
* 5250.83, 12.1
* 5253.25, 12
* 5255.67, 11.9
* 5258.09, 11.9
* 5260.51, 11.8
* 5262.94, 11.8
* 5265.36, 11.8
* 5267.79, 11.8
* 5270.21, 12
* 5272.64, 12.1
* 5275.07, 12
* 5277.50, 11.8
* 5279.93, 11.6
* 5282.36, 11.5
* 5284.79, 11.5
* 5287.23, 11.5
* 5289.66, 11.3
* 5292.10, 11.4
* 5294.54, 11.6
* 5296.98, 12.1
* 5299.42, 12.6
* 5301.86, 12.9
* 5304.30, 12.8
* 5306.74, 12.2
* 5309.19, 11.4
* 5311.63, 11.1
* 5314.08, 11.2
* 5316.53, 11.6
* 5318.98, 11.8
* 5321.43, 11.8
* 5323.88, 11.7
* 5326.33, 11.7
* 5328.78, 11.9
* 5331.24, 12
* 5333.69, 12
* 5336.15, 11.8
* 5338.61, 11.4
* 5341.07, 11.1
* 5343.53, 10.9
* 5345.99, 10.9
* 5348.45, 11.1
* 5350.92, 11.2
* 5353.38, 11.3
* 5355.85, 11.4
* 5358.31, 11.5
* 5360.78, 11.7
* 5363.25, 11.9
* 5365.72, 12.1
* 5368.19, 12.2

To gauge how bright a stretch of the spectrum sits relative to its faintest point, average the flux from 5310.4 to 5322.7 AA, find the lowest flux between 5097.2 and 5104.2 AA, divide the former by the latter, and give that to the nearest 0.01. 1.05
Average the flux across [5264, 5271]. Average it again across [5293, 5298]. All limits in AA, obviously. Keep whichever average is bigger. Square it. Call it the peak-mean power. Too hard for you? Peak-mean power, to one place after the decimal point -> 140.8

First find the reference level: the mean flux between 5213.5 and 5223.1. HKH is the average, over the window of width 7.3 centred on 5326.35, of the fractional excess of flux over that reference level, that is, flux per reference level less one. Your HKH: 0.03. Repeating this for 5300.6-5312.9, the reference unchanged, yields 0.06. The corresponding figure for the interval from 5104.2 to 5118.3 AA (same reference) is -0.02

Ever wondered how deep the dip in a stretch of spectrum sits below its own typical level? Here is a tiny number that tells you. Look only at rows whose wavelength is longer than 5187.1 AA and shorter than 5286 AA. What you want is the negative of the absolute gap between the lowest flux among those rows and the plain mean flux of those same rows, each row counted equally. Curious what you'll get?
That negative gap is -0.9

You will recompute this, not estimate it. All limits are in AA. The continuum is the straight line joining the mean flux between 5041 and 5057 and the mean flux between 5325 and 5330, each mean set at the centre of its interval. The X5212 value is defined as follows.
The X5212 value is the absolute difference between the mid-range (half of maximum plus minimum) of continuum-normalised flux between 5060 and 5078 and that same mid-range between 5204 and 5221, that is 0.044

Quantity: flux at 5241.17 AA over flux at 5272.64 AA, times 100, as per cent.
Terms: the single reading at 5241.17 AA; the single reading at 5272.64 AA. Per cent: 98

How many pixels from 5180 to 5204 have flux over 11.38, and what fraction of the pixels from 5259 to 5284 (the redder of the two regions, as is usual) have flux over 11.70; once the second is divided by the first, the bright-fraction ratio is 0.200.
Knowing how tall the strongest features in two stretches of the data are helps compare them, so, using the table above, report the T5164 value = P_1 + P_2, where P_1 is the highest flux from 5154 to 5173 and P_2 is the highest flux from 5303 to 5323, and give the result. 24.5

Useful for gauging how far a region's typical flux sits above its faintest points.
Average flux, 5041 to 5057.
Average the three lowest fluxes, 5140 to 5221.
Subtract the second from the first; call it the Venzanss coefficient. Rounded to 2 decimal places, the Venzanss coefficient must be 0.17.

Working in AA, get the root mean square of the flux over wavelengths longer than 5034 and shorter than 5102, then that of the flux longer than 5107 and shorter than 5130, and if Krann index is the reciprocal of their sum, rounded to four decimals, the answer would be 0.0443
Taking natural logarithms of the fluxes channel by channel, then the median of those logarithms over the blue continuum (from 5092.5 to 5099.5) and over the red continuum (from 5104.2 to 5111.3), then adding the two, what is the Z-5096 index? 4.86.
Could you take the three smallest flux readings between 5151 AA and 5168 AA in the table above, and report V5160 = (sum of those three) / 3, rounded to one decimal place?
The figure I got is 11.0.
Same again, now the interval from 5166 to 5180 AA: 10.3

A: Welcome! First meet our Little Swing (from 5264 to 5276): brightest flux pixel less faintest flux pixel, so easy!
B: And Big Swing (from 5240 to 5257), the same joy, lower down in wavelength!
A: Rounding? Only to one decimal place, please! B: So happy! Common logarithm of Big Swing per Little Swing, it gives -0.2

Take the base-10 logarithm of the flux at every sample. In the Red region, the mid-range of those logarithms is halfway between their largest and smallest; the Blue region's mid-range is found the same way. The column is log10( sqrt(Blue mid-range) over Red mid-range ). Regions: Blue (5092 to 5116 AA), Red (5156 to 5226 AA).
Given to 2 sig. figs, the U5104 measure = -0.0059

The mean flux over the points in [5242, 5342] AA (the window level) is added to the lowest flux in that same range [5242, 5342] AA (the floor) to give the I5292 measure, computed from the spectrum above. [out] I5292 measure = 22.9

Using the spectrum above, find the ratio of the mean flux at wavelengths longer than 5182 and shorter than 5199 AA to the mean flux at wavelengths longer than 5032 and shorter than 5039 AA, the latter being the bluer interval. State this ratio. 1.06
